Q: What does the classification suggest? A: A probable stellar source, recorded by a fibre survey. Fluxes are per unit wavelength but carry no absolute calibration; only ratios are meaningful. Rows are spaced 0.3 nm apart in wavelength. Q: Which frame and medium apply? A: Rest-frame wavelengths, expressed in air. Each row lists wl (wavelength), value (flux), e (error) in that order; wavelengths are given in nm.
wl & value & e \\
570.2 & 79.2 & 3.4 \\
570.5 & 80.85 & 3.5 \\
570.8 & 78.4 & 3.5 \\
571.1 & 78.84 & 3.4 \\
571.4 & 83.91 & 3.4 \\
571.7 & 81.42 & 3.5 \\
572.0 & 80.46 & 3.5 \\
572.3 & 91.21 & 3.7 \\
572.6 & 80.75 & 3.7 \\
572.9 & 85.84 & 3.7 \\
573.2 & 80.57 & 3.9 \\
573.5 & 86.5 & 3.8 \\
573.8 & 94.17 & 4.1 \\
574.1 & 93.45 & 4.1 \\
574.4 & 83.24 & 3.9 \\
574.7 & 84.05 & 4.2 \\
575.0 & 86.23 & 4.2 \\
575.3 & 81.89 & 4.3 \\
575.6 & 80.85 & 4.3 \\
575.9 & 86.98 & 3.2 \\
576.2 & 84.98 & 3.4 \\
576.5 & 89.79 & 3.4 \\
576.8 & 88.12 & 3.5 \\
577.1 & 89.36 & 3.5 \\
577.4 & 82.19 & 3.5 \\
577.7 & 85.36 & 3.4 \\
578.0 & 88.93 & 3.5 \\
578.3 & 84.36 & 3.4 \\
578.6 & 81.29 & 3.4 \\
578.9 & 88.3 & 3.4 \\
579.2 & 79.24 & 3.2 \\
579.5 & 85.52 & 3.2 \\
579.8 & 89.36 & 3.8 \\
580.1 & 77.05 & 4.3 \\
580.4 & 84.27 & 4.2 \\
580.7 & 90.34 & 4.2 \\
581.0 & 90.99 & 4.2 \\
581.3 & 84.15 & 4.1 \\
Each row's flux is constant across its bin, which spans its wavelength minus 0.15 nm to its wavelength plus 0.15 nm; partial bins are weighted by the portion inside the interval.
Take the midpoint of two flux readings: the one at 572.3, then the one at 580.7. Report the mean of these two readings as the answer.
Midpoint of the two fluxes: 90.8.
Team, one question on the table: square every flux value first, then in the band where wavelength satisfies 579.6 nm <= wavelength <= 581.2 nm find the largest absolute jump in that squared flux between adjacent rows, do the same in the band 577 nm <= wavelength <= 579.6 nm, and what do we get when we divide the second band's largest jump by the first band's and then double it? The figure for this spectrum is 1.5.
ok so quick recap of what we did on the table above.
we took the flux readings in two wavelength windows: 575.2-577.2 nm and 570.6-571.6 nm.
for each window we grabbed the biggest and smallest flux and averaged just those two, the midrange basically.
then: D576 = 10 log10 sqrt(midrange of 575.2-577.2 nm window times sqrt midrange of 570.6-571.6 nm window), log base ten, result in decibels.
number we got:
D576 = 14.4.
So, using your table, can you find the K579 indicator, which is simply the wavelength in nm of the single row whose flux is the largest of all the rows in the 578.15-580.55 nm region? 579.8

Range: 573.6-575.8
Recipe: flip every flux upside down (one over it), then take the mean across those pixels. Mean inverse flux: 0.0116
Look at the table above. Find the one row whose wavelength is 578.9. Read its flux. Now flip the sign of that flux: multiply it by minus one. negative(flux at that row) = -88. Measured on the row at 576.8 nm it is -88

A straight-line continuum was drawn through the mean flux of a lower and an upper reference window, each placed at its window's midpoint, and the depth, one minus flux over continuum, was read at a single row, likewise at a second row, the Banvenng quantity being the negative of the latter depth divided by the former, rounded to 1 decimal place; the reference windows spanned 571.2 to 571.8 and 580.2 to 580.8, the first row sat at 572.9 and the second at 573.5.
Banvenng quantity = -1.1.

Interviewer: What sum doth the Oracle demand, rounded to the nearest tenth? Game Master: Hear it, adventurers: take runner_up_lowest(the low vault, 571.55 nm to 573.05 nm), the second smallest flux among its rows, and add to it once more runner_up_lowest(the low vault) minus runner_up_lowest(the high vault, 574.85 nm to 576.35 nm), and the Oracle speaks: 79.6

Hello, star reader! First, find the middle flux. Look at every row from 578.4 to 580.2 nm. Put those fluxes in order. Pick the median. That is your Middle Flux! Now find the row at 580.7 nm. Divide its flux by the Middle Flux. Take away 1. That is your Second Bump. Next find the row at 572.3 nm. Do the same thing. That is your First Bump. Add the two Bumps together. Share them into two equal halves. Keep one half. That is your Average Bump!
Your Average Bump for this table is 0.09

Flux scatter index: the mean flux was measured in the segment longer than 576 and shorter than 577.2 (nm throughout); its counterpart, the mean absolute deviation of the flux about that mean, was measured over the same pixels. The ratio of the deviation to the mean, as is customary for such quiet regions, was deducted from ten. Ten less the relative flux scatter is 9.98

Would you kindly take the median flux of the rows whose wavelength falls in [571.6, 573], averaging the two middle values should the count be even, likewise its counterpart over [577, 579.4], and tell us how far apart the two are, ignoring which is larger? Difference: 3.4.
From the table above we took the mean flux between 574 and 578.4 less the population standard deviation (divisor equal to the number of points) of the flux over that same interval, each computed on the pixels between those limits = 82.6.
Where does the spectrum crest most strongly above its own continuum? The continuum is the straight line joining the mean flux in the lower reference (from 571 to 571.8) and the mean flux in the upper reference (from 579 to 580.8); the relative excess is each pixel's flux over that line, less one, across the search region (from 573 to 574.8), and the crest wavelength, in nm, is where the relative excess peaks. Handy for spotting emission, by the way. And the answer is 573.8 nm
